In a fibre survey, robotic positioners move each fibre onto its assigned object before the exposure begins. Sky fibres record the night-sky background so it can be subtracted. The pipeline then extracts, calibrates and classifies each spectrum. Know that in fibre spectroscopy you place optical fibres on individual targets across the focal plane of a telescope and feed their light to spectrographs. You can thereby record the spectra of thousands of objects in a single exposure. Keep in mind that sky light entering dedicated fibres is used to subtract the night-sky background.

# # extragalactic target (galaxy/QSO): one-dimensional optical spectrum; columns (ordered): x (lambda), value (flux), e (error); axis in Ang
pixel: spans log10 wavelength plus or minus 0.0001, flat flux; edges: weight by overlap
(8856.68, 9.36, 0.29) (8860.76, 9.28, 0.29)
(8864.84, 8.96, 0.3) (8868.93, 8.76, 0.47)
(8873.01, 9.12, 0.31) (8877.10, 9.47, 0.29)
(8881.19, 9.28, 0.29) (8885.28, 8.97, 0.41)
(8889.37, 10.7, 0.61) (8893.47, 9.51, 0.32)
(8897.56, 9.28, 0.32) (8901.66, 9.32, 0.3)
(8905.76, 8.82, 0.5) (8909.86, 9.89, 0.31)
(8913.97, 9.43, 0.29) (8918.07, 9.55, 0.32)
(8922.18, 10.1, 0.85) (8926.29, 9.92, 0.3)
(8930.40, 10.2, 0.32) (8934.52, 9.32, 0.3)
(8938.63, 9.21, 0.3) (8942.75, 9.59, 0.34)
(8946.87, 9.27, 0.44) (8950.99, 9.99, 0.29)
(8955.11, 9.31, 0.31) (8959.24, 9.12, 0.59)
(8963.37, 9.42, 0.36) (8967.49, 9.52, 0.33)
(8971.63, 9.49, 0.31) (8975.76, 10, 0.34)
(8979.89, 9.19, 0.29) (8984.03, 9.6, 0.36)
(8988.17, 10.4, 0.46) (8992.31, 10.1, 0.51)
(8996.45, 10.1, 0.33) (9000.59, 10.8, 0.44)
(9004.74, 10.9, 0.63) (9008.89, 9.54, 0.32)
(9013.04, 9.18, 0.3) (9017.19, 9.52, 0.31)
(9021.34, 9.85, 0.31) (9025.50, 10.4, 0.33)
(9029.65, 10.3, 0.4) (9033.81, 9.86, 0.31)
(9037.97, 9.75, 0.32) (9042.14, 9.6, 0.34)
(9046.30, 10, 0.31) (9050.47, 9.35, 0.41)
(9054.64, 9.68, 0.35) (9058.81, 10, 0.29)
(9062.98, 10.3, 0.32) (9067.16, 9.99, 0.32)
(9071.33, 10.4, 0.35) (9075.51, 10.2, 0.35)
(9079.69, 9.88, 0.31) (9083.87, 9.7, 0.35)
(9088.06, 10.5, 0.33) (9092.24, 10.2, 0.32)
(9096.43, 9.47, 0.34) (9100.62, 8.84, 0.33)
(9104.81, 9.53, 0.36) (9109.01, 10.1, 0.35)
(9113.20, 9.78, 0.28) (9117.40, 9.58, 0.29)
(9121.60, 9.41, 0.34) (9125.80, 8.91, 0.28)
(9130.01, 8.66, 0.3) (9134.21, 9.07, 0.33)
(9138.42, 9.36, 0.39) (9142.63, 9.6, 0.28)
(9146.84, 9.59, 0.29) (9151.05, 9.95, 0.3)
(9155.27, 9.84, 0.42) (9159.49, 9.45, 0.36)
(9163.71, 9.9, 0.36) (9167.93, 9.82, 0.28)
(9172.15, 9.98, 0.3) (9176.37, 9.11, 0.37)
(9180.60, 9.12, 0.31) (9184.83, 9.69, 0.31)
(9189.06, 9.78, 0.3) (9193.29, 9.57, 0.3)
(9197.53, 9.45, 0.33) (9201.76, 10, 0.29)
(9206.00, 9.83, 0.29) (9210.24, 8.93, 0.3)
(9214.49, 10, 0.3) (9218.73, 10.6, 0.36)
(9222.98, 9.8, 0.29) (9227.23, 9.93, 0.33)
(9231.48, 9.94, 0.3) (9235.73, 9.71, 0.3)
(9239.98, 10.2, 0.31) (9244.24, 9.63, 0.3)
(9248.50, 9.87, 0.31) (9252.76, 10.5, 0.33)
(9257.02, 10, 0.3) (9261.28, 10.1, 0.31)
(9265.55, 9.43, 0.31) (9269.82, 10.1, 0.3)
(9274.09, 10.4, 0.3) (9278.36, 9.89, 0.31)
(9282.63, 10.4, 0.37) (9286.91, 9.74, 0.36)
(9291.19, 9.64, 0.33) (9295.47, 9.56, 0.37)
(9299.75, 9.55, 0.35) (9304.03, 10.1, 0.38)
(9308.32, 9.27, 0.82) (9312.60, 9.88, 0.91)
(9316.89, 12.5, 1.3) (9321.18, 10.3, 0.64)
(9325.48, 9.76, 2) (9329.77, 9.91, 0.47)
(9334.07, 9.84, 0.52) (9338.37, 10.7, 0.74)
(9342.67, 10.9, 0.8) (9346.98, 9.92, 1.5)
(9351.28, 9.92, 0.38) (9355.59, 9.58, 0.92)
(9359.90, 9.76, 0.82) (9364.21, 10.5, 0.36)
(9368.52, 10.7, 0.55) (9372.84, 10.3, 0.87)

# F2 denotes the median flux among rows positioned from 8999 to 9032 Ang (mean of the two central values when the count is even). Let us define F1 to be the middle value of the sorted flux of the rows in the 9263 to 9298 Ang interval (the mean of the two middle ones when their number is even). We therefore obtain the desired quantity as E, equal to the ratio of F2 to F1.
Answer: 1.03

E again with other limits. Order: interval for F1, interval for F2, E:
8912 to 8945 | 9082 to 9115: 1.02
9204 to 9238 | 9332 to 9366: 1.00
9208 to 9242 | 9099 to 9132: 0.95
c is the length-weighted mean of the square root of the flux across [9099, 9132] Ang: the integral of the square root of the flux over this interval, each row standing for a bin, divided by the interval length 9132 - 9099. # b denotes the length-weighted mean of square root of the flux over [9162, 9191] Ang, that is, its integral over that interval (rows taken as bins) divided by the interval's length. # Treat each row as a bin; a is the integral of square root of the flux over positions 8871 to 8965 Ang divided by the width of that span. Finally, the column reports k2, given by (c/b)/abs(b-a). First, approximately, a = 3.08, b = 3.10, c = 3.06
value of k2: 52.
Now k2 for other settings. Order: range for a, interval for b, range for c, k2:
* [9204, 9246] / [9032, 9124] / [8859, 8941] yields 171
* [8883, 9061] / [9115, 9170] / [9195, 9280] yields 25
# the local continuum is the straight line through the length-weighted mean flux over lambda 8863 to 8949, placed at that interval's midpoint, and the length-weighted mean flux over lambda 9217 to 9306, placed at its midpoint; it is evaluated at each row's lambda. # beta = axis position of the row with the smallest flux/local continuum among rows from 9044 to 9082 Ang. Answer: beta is 9050.47 Ang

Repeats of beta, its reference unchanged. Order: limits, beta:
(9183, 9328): 9210.24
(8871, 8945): 8905.76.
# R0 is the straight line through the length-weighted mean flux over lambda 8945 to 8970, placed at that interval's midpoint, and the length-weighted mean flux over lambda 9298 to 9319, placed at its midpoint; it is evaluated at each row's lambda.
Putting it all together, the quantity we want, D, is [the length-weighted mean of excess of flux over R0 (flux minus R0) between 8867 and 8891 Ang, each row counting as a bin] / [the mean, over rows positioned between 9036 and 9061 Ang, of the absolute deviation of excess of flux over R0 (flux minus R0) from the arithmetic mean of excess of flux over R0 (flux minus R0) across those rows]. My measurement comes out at 0.59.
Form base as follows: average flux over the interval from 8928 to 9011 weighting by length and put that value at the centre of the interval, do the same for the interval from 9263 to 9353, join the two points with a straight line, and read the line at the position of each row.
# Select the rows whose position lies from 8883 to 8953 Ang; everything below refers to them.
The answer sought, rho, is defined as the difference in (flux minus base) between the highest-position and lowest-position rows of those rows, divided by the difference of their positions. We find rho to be 0.015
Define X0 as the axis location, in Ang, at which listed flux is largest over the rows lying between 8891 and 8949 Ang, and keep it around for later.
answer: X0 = 8930.40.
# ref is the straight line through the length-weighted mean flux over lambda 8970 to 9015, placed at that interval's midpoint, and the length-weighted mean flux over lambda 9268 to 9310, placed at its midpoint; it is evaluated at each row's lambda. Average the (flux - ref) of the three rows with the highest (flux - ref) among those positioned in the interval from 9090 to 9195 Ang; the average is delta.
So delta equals 0.2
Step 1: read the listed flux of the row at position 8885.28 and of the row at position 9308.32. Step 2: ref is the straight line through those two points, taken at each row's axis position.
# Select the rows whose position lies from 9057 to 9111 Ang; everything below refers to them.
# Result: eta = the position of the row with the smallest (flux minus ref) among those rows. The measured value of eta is 9100.62 Ang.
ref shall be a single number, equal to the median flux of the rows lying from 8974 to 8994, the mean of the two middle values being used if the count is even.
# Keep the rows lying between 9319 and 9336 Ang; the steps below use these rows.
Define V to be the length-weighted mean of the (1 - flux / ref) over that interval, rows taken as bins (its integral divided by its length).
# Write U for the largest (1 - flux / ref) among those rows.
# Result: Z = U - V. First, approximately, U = 0.024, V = 0.0041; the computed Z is 0.020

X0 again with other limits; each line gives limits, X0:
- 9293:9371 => 9316.89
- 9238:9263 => 9252.76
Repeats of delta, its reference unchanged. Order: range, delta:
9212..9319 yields 1.3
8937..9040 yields 0.8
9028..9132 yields 0.5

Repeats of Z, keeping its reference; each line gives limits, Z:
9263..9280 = 0.053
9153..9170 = 0.030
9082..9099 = 0.047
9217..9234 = 0.025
